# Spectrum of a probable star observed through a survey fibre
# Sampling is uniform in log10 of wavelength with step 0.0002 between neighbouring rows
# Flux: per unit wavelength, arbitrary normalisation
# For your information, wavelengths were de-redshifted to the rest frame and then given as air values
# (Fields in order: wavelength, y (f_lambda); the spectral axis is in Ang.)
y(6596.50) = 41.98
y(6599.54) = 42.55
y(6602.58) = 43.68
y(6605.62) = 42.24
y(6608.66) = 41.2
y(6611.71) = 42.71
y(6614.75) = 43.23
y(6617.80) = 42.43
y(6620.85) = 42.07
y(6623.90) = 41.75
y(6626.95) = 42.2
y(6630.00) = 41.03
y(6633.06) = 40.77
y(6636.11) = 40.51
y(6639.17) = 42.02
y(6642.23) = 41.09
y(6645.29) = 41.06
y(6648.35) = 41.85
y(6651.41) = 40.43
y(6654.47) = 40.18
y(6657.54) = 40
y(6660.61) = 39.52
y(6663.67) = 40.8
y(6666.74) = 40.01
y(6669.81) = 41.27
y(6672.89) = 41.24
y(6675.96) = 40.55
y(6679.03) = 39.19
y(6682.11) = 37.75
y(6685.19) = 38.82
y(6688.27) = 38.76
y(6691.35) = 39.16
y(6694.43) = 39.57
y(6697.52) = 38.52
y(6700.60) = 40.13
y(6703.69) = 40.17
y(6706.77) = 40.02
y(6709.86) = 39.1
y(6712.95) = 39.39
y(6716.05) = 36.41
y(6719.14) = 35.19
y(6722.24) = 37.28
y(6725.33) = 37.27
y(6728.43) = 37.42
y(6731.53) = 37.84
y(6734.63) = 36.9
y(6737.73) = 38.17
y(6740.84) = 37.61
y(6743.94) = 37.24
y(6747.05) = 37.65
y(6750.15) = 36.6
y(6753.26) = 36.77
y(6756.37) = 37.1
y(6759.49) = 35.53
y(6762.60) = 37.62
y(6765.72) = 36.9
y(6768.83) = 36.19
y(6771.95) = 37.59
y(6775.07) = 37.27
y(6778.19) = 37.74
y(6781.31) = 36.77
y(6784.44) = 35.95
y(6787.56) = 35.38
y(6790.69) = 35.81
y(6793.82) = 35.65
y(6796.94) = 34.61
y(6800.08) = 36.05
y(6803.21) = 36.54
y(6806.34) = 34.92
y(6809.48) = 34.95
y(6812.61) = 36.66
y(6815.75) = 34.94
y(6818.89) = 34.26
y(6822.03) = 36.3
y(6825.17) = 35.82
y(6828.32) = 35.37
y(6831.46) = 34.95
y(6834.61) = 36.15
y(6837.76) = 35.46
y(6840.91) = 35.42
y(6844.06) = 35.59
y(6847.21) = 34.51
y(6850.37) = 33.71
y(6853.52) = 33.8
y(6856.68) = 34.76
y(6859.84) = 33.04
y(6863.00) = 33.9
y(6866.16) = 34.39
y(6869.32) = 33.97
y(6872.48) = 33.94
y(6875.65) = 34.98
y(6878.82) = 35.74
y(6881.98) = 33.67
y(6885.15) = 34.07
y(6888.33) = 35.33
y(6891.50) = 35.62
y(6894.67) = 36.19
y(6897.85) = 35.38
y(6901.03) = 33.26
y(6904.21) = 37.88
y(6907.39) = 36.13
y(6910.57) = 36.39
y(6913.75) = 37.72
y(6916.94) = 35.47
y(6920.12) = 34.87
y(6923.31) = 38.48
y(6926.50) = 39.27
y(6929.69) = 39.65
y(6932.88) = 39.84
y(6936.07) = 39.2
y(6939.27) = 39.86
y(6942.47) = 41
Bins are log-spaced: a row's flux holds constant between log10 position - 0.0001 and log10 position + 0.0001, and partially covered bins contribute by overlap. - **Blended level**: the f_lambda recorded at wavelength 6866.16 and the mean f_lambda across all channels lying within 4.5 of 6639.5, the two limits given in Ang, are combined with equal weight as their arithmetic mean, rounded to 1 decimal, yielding 37.8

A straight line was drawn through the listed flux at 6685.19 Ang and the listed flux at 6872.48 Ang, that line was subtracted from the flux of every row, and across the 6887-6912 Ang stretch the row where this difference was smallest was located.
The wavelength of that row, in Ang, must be 6901.03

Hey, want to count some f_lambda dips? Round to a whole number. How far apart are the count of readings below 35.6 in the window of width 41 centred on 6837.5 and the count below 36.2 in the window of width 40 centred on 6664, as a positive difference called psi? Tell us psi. 10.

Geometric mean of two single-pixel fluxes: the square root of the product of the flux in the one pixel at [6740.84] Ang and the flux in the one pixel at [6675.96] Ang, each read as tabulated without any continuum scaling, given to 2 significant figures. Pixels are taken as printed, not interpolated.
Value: 39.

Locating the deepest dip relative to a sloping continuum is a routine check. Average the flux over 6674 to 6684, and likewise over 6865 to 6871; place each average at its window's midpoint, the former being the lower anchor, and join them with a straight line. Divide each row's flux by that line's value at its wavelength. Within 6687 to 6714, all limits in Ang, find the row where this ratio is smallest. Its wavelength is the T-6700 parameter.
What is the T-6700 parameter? 6688.27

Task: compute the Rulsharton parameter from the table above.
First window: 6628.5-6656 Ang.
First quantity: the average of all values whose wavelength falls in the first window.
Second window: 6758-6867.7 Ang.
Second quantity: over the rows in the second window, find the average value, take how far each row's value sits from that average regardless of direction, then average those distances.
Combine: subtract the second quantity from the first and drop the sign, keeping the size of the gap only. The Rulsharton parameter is 40.1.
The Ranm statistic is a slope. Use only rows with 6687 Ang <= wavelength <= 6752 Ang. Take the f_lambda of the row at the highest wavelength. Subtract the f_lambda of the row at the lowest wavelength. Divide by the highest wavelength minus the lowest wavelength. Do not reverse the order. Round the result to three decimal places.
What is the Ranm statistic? -0.035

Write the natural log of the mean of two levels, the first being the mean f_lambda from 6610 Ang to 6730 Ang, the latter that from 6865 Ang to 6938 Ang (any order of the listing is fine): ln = 3.640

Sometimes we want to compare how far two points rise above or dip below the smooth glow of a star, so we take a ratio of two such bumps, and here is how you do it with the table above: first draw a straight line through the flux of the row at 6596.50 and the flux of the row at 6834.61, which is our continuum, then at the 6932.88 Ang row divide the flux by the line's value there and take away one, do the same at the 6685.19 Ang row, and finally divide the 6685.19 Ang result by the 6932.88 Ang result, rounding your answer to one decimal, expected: -0.1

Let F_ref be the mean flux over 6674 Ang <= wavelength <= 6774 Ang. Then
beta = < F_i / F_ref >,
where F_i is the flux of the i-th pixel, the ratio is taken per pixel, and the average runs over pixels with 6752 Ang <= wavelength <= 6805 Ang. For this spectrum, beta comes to 0.96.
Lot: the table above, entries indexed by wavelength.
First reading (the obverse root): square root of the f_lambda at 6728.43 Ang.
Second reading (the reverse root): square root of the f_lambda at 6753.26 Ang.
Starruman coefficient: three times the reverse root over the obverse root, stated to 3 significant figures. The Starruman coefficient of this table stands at 2.97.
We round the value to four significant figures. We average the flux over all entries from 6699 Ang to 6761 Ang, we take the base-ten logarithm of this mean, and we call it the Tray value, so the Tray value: 1.576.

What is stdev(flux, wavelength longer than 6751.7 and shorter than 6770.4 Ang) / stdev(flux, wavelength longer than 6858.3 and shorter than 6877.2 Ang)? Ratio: 1.15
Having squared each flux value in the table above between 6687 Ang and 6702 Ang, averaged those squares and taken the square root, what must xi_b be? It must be 39.2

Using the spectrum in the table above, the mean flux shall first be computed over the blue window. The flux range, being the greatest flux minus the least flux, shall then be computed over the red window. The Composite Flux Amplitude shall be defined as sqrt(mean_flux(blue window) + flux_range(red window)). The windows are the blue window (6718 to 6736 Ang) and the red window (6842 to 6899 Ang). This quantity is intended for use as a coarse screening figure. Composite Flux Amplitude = 6.34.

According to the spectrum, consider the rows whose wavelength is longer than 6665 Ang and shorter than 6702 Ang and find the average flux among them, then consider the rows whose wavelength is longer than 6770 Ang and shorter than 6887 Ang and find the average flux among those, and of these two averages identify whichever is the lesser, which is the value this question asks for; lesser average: 35.3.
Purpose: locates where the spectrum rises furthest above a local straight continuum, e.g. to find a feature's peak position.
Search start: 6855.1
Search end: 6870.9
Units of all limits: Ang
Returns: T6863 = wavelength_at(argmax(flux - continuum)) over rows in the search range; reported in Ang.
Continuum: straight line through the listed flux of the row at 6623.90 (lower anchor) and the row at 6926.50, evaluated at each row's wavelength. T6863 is 6856.68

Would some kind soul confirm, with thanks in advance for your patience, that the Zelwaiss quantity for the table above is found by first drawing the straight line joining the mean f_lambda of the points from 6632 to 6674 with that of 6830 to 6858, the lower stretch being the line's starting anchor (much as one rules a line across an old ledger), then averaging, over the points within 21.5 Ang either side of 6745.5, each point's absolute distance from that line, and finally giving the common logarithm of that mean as -0.11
